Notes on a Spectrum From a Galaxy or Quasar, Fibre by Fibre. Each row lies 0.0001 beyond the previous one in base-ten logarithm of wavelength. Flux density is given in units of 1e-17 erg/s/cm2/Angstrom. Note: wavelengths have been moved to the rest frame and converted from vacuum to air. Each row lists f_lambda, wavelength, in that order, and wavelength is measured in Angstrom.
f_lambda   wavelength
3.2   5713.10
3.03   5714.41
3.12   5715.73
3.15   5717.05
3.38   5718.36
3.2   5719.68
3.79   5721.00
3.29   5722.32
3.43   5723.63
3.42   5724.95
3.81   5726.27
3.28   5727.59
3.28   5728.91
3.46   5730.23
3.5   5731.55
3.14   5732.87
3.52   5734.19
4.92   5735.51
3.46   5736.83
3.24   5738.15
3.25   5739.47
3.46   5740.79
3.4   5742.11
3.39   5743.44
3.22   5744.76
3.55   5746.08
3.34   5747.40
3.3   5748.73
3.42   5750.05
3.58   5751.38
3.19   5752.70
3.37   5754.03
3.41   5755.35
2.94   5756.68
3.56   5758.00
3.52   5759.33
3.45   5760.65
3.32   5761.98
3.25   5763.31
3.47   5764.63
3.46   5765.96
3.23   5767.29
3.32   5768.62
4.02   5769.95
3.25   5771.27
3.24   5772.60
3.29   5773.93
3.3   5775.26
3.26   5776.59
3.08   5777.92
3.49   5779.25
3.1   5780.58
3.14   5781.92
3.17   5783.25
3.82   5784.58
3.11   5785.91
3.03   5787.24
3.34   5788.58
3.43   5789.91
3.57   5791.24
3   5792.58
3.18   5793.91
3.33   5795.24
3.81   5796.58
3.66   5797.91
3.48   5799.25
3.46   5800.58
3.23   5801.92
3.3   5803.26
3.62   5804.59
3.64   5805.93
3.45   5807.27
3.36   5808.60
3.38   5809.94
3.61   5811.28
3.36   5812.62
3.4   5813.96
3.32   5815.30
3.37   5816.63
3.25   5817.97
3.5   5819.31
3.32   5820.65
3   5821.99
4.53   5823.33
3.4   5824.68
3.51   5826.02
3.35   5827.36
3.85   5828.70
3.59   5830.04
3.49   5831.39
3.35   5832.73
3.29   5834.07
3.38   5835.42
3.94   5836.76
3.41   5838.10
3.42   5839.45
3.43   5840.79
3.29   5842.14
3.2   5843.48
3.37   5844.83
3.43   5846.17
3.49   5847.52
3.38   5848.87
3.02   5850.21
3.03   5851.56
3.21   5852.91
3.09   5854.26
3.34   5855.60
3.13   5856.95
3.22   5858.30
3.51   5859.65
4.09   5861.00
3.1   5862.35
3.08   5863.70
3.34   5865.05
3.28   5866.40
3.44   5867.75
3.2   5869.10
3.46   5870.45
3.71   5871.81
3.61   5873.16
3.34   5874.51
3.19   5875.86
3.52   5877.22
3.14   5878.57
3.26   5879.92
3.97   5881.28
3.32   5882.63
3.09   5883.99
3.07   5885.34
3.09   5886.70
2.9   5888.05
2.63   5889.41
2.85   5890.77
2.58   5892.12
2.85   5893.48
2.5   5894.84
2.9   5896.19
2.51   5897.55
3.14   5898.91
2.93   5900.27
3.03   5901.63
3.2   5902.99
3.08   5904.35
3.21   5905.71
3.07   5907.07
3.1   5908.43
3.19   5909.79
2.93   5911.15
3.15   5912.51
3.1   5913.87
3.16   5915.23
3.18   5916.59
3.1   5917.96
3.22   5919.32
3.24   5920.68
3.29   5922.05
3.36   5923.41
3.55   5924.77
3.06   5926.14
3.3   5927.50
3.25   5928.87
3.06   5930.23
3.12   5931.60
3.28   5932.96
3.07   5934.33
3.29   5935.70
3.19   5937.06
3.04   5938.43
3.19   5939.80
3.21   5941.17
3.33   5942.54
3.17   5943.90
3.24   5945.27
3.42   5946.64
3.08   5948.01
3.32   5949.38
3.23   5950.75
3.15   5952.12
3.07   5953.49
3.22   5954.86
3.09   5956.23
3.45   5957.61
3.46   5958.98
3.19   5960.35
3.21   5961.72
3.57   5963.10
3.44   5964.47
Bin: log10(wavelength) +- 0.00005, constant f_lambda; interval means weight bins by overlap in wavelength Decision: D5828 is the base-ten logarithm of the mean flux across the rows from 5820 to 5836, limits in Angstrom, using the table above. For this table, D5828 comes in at 0.545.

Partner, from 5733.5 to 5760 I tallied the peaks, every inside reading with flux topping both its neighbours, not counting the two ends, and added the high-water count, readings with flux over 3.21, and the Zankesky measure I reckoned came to 24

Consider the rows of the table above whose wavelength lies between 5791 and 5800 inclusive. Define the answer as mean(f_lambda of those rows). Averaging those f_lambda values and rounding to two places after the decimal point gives 3.43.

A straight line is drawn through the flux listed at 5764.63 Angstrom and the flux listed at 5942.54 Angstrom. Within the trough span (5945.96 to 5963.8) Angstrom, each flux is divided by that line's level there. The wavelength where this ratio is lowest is 5953.49 Angstrom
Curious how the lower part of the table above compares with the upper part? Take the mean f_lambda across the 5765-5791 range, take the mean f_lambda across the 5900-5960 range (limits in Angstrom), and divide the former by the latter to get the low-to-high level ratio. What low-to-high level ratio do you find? 1.04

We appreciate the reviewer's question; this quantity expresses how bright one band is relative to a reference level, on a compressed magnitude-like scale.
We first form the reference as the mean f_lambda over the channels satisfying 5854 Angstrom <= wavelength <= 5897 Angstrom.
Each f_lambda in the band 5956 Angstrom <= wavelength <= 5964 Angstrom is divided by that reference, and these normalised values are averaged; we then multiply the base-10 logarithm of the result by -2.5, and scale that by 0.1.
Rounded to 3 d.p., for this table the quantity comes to -0.004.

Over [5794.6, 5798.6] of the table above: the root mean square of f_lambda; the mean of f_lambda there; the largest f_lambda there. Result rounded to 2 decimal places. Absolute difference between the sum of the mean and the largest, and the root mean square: 3.80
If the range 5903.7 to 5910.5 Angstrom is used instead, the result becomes 3.21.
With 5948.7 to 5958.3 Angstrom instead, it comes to 3.45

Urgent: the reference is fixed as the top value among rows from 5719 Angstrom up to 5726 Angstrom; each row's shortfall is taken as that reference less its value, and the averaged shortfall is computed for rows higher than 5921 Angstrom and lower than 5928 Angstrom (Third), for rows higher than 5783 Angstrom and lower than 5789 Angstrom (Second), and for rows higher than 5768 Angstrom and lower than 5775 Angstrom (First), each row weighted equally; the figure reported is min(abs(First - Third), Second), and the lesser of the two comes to 0.11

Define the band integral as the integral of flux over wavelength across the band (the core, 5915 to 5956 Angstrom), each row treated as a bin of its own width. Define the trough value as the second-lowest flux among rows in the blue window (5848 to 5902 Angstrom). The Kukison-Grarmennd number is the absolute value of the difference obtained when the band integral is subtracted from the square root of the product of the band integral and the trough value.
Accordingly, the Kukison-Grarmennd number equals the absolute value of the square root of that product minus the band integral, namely 114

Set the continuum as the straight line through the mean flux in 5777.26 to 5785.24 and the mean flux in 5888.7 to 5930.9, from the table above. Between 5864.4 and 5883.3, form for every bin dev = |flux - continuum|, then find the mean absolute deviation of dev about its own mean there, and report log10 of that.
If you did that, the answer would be -0.76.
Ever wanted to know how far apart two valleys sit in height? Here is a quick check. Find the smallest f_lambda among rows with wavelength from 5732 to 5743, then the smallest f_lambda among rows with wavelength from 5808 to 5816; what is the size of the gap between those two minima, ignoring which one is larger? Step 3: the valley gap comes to 0.18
